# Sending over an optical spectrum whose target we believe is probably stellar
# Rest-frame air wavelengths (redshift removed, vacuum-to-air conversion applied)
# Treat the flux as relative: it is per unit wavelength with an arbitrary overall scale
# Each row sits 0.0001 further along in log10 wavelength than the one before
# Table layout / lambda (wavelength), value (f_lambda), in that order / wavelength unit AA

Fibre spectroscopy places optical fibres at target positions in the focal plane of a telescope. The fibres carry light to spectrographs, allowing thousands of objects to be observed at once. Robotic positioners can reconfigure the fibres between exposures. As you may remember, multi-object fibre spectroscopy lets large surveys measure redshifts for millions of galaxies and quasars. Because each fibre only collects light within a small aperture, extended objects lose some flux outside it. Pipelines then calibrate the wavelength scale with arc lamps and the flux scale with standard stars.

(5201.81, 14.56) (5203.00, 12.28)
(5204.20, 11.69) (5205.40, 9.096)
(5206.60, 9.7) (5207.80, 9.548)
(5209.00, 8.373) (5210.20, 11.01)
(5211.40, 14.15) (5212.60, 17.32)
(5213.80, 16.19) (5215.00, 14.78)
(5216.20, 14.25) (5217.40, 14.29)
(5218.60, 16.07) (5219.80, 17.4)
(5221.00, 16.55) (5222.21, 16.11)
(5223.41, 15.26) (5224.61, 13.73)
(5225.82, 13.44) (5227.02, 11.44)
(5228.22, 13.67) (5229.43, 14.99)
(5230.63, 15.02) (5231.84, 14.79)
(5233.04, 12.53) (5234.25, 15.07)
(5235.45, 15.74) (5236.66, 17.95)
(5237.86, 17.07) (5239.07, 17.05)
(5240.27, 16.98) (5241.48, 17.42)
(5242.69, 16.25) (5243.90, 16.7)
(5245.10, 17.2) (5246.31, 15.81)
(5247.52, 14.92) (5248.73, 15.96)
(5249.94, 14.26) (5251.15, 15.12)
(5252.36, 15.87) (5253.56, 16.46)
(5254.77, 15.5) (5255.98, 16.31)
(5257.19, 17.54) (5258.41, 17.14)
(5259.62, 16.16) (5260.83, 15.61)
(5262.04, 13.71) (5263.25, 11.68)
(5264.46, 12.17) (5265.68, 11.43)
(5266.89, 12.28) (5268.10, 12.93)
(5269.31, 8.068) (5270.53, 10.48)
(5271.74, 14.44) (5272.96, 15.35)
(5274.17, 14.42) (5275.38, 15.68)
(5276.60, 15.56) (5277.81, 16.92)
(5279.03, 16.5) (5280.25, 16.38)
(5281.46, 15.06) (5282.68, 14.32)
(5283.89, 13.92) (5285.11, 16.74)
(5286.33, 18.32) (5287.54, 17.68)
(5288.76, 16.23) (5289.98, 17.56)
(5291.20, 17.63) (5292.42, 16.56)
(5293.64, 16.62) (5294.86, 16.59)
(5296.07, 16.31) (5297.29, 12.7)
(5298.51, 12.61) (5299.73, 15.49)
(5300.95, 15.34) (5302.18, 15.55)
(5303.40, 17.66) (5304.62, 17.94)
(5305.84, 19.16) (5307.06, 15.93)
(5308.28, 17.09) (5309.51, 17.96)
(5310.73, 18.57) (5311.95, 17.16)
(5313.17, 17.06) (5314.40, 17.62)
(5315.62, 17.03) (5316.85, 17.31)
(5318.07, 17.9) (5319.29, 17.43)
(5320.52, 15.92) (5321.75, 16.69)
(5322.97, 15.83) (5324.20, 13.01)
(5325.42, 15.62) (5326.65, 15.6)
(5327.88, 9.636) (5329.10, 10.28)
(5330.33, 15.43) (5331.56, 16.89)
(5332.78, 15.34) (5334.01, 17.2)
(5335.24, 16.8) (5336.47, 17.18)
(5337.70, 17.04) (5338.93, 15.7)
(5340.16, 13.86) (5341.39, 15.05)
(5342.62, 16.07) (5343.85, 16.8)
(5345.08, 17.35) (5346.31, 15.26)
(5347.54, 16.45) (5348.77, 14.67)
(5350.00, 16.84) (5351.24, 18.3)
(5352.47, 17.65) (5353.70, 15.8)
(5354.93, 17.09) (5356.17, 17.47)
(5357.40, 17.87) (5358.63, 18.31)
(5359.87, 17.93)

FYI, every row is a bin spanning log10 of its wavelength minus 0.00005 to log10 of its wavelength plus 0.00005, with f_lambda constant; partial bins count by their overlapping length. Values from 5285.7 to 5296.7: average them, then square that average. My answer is 291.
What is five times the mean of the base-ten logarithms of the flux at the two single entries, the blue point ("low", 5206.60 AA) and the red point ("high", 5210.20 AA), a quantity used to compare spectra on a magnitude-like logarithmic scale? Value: 5.07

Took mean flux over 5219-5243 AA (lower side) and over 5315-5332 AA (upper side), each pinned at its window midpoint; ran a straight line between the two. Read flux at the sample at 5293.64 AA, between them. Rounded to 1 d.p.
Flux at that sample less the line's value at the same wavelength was 1.3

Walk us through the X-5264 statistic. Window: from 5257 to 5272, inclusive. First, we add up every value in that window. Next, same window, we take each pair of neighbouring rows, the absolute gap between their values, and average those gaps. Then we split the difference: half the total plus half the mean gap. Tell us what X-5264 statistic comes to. 88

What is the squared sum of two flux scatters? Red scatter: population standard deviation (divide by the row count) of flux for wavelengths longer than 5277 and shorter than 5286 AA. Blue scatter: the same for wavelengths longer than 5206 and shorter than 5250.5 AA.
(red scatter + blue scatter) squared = 12.0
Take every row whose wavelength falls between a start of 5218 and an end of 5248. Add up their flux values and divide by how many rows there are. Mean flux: 15.6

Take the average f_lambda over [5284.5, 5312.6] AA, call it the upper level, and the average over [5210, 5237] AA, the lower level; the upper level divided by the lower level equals 1.12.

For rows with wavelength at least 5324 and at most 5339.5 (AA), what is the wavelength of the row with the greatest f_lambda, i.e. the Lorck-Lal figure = 5334.01 AA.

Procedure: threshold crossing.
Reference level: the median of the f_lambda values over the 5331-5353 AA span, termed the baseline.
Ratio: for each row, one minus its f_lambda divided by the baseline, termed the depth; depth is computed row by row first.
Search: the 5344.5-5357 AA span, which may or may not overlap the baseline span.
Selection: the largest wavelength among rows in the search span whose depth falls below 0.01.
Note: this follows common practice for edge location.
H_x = 5356.17 AA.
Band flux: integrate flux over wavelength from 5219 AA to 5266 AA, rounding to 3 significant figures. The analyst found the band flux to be 722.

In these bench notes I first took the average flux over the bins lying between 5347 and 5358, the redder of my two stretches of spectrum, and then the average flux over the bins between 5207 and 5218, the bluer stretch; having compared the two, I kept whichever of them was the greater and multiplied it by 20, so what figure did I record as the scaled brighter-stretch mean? 338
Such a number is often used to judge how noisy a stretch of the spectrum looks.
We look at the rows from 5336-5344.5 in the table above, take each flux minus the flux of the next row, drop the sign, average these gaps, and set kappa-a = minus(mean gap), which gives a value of -1.0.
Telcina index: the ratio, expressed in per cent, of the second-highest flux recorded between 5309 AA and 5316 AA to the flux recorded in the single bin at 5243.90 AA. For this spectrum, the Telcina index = 108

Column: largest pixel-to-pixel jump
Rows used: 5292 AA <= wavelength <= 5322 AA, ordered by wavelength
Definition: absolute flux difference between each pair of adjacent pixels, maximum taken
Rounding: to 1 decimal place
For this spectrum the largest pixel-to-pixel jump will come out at 3.6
